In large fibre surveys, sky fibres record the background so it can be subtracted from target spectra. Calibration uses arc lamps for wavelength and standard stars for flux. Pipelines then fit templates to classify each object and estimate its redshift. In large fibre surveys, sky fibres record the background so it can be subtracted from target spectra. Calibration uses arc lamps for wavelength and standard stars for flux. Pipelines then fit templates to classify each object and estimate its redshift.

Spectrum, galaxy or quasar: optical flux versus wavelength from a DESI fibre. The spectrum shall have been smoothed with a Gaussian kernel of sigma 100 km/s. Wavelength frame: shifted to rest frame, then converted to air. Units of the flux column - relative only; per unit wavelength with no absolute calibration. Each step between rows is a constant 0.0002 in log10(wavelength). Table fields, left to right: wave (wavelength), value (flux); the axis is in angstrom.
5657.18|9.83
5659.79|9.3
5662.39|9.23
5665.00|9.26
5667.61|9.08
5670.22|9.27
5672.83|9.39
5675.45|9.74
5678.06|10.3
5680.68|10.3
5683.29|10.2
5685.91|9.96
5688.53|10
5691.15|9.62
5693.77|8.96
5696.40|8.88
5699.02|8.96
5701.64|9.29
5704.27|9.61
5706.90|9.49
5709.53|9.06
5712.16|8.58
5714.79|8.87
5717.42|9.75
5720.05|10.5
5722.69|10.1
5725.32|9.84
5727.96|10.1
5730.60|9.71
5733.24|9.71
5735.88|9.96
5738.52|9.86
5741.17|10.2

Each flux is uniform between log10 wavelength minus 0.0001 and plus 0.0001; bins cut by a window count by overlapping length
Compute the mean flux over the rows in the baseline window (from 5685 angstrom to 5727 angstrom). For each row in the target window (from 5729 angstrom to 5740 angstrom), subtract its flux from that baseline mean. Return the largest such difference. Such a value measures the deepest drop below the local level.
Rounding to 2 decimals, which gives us -0.24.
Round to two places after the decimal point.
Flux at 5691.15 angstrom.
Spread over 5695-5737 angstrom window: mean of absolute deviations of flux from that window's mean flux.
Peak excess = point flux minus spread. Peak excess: 9.18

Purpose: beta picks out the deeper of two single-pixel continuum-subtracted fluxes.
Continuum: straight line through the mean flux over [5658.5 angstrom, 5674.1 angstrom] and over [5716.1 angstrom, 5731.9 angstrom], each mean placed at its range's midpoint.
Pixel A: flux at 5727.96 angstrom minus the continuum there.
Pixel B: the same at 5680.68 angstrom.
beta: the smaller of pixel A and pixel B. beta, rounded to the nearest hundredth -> 0.05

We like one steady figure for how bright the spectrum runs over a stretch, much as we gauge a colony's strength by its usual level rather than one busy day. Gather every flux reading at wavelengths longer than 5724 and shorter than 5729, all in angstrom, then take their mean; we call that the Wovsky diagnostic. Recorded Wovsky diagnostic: 9.97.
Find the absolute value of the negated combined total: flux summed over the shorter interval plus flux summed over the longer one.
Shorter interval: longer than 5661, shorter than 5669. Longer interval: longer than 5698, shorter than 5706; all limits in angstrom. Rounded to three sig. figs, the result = 55.4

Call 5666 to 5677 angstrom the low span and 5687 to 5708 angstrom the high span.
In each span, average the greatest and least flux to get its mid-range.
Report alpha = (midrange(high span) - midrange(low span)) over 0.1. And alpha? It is 0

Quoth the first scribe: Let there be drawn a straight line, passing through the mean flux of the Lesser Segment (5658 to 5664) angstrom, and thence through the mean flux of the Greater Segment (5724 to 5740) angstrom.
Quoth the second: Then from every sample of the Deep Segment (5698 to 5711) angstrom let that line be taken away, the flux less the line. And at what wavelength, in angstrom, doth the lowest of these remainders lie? 5699.02 angstrom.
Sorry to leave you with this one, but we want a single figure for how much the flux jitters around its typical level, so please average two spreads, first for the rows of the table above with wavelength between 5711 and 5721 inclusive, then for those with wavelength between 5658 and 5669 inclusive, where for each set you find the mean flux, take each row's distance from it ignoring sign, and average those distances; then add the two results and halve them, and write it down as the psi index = 0.38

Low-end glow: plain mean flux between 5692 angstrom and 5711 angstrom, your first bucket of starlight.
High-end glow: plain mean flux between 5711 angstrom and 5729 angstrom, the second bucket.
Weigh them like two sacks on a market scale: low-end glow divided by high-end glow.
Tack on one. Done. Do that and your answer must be 1.95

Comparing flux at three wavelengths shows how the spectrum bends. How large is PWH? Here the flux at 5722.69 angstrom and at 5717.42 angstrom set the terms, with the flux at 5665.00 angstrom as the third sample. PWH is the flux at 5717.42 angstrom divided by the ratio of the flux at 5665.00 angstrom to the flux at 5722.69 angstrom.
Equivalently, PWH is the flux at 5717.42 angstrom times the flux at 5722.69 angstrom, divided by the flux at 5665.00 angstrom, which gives 10.6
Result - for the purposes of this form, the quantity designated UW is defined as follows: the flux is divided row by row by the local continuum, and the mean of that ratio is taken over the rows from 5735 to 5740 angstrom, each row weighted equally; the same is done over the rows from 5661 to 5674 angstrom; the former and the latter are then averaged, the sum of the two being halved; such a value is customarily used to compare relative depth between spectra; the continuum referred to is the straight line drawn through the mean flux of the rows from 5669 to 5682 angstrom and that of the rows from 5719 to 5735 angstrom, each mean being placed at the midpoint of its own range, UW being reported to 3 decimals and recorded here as 0.967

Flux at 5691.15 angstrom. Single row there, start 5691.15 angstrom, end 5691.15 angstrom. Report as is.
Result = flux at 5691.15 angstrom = 9.62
